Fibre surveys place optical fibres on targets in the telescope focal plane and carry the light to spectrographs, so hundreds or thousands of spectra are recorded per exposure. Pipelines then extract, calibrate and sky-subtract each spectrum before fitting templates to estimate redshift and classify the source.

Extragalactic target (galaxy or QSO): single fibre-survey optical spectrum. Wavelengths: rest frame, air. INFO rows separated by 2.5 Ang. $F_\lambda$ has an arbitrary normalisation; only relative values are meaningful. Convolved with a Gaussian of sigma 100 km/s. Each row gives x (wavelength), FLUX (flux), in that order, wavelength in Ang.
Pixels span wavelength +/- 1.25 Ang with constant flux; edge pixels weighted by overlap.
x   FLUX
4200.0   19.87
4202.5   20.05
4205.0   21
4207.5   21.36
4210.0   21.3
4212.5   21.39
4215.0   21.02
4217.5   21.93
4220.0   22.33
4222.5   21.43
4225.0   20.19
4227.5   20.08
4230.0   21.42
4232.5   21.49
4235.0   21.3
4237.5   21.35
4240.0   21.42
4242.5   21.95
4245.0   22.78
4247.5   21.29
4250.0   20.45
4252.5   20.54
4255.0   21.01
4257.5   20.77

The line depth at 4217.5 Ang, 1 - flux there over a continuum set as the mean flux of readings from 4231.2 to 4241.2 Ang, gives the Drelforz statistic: -0.025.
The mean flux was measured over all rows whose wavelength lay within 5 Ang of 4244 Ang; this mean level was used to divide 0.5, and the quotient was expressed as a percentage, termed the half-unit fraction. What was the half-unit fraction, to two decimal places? 2.29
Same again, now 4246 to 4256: 2.40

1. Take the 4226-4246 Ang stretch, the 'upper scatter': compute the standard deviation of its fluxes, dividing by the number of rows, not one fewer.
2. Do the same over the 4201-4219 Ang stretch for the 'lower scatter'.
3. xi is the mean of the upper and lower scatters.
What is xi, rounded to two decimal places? 0.62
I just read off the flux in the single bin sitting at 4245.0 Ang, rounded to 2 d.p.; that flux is 22.78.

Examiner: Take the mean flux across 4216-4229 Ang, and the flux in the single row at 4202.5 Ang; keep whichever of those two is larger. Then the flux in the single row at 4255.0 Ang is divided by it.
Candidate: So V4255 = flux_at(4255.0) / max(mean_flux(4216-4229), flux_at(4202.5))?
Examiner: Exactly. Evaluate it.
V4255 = 0.99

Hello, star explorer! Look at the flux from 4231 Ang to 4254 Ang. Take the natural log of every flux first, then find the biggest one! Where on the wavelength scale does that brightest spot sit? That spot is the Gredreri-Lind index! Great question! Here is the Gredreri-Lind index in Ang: 4245.0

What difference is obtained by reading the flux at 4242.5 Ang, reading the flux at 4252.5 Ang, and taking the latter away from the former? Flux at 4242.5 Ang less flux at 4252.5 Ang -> 1.4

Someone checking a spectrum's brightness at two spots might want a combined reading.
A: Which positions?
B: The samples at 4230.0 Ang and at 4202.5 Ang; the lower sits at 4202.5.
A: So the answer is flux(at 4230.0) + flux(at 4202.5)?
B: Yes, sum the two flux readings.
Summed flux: 41.5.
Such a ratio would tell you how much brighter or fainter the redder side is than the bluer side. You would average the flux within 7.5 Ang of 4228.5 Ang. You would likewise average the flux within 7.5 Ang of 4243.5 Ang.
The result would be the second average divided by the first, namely 1.03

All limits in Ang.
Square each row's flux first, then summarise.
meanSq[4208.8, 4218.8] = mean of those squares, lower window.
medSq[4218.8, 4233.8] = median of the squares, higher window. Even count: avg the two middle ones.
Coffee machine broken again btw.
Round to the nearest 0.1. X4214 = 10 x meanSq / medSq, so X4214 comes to 10.0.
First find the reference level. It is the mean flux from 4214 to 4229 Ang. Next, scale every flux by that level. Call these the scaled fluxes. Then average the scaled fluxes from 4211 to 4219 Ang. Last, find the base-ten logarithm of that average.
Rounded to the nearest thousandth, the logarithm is 0.006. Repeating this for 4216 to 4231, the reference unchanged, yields 0.001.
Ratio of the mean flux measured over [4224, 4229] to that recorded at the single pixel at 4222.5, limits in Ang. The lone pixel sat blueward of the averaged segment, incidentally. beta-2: 0.94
